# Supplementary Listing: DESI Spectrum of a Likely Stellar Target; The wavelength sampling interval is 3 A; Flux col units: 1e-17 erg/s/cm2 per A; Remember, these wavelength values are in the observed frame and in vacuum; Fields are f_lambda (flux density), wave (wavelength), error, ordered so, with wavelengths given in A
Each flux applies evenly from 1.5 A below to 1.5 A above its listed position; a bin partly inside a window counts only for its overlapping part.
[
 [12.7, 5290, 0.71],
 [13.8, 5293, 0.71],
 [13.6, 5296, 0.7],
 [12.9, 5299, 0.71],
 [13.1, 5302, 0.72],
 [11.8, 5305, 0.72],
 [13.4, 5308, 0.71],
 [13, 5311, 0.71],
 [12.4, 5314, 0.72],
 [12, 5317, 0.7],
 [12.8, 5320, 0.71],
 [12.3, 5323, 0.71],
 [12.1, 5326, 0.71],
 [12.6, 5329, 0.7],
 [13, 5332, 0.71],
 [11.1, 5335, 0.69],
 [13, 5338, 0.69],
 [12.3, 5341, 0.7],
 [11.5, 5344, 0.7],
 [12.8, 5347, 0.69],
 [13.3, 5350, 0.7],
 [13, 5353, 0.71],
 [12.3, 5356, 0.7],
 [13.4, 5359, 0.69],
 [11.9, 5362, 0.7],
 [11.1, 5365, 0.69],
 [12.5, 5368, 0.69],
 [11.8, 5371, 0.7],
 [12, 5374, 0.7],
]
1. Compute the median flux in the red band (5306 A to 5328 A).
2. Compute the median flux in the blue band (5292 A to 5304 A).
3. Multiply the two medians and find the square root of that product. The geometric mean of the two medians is 12.9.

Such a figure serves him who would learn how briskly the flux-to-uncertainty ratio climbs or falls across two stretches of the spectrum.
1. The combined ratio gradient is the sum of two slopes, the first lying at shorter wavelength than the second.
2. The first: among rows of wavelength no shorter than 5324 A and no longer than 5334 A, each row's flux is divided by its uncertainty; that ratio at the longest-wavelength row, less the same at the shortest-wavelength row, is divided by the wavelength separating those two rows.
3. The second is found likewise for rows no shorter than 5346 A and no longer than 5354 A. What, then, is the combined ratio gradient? 0.17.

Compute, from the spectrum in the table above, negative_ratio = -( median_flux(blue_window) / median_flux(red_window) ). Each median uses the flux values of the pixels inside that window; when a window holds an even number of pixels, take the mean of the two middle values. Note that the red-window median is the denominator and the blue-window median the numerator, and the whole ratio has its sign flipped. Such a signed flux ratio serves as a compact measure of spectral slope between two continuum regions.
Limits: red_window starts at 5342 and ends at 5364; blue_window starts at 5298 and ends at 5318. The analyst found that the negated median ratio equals -1.01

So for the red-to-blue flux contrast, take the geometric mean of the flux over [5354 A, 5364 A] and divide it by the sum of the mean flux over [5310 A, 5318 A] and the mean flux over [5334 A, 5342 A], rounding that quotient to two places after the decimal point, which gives 0.51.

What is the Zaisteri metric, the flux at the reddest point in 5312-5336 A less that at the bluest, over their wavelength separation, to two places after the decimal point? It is -0.06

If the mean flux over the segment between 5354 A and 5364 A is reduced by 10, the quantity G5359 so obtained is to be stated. 2.5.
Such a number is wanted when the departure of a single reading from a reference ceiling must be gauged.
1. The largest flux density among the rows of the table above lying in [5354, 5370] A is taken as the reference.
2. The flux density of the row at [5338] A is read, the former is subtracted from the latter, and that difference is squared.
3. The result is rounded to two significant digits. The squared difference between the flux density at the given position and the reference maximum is 0.16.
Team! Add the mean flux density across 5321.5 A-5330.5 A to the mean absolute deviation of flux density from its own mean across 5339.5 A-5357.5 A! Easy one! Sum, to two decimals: 12.83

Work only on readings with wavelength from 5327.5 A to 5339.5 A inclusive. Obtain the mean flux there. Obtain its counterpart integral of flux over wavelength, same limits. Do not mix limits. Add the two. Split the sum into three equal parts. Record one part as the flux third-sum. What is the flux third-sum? 53.8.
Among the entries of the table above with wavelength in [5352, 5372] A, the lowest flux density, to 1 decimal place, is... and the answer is 11.1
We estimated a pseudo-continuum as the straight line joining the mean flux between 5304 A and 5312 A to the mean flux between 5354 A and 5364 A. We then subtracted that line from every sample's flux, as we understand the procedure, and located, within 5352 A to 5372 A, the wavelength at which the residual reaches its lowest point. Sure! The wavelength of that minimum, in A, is 5365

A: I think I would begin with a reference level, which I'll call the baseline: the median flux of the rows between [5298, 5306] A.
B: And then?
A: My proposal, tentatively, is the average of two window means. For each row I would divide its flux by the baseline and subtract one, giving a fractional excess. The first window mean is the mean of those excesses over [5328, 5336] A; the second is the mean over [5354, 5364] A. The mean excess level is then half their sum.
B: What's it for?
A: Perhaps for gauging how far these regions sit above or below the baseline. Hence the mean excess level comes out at -0.040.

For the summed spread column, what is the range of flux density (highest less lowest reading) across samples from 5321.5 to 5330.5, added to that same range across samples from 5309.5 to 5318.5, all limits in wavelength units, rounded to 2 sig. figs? 1.5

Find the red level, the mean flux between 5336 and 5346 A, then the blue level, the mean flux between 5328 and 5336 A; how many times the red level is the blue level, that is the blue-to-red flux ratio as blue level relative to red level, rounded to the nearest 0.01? 1.00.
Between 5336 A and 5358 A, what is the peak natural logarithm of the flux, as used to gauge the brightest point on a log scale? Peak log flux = 2.588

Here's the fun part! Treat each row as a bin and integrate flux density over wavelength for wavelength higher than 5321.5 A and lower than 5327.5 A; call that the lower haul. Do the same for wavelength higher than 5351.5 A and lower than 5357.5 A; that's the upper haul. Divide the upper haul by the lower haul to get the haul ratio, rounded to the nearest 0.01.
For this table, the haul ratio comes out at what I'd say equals 1.04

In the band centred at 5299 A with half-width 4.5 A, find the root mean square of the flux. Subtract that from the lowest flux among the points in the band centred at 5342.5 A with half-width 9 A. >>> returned -2.1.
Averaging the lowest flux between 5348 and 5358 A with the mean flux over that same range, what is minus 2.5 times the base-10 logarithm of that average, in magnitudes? -2.75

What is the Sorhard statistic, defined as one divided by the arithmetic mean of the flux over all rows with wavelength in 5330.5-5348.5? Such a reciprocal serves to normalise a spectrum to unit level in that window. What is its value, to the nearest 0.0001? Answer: 0.0814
